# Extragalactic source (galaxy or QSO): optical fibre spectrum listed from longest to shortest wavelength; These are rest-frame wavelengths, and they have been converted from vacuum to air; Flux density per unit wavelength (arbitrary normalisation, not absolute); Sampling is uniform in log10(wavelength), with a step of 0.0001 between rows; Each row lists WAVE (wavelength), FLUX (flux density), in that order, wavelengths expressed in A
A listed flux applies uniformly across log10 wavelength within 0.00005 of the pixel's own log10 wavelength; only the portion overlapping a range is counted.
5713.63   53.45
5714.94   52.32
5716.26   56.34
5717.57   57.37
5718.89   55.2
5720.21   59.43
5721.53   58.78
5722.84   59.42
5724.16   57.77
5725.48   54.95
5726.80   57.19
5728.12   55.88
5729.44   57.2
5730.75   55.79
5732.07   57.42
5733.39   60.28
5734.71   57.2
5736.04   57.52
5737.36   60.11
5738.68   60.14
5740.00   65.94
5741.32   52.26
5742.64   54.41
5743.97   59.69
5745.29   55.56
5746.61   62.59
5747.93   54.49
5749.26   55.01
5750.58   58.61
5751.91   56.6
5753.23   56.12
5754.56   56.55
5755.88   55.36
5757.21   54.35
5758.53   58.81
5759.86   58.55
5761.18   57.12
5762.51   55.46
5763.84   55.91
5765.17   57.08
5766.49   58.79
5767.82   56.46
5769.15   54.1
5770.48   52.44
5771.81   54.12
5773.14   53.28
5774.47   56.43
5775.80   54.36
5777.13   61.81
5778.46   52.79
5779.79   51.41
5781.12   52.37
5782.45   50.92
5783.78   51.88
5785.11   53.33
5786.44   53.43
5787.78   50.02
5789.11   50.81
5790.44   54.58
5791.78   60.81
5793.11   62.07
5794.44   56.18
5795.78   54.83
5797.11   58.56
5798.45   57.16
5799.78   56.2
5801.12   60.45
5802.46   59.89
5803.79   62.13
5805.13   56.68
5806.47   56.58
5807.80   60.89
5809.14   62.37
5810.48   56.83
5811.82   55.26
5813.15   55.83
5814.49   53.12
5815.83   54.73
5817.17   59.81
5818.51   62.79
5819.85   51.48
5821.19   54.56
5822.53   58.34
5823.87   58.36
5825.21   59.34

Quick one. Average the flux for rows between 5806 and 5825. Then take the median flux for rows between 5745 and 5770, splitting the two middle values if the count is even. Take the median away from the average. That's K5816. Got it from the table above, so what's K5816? 0.8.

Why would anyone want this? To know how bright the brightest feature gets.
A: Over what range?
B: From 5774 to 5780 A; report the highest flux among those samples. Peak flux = 61.81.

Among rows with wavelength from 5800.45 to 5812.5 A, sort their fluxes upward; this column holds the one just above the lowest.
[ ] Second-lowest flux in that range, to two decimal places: 56.58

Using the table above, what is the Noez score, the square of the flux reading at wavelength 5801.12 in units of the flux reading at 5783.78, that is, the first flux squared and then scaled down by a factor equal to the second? 70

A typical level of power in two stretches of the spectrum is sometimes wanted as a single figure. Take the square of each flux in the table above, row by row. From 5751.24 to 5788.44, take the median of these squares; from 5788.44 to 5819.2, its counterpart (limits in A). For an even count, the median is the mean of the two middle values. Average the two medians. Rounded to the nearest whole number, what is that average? 3120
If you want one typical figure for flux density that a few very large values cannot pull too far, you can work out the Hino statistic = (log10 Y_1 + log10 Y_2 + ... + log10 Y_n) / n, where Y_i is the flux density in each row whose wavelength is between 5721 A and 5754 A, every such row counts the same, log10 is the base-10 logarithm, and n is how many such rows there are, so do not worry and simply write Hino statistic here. 1.76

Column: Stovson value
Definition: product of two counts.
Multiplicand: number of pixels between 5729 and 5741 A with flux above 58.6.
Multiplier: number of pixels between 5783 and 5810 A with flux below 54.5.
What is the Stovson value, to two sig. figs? 20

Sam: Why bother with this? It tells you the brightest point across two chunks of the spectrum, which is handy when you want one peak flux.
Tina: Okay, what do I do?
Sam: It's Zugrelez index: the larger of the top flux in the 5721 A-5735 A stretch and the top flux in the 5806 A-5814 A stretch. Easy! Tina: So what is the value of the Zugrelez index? 62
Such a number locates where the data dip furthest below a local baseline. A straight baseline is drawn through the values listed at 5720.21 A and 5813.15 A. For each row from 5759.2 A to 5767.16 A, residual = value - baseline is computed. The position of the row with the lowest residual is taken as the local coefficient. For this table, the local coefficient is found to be 5762.51 A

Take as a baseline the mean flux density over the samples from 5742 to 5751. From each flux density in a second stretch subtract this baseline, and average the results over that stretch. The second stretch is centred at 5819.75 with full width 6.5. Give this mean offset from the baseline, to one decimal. 0.2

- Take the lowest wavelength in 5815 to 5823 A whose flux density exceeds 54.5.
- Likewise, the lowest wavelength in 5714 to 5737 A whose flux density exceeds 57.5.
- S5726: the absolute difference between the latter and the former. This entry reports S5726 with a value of 95.6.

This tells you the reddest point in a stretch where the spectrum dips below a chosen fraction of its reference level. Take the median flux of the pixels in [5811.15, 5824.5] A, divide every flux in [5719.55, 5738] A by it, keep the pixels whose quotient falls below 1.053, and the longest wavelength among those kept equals 5736.04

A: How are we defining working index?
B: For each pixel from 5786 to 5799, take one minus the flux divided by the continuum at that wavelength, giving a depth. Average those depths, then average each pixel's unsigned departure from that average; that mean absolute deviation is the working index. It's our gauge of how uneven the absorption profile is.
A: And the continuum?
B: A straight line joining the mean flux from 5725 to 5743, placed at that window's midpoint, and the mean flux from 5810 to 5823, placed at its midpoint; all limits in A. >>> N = 0.056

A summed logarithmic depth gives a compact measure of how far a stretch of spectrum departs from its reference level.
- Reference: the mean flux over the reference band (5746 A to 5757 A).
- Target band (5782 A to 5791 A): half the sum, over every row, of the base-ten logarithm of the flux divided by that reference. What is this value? -0.13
